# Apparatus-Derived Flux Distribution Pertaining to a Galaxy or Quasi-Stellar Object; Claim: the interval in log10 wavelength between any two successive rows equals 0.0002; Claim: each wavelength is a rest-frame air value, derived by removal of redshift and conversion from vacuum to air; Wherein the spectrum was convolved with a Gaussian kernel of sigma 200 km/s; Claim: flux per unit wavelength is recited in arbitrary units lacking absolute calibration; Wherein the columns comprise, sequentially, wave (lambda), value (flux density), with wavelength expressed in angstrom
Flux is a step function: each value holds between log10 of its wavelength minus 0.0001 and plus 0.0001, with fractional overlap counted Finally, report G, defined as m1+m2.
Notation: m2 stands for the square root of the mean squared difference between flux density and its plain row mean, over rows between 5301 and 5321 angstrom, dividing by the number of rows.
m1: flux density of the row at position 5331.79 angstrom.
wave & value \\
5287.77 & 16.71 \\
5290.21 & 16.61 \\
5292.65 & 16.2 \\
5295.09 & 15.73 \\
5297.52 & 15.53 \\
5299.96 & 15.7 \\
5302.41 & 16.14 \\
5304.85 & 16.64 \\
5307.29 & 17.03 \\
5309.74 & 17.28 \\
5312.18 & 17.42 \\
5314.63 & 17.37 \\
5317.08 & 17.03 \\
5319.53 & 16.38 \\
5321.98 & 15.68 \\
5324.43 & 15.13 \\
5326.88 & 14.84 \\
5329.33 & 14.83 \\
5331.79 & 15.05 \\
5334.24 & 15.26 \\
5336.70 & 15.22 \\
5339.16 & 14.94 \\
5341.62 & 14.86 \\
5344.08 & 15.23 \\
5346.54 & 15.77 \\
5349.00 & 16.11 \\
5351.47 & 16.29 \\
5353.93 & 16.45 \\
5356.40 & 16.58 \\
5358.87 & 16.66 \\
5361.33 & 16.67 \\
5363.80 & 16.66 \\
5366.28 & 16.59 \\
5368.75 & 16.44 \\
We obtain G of 15.5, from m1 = 15.05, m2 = 0.44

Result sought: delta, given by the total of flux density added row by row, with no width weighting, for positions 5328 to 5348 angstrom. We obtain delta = 121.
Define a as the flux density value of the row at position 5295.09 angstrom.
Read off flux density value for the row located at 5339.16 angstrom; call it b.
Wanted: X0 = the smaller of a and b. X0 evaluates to 14.94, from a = 15.73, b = 14.94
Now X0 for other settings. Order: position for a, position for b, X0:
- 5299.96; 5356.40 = 15.70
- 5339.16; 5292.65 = 14.94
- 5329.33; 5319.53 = 14.83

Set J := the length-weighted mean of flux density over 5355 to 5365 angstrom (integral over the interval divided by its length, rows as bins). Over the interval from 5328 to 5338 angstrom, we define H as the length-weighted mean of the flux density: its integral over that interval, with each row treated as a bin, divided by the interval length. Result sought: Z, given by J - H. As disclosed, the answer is 1.6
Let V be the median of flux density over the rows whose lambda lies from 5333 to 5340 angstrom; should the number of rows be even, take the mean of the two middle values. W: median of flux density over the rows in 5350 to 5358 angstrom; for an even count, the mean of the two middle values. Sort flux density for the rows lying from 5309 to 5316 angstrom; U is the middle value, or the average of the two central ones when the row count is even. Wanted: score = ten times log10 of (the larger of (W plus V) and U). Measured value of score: 15.0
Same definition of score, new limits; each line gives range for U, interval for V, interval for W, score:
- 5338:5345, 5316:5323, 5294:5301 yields 15.1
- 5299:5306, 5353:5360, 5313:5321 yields 15.3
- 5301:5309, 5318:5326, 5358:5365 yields 15.1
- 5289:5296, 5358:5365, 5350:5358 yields 15.2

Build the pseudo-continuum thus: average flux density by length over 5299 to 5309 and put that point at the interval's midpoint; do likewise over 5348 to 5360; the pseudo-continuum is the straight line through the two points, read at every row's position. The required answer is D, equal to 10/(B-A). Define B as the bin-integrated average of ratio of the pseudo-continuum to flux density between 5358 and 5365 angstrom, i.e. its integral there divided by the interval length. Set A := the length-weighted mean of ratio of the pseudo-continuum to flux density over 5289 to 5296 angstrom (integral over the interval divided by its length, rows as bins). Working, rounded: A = 1.01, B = 0.99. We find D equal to -357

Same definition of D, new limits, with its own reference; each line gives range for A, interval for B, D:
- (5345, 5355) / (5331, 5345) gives 144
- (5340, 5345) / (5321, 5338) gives -1375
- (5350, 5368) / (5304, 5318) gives -302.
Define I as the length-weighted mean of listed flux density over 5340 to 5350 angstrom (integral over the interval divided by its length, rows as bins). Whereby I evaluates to 15.5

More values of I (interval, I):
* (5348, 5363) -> 16.5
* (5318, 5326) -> 15.7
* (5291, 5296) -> 16.0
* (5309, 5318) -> 17.3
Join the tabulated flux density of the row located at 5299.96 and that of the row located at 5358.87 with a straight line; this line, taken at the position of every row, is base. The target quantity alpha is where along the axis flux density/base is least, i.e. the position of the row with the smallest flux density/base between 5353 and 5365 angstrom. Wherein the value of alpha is 5353.93 angstrom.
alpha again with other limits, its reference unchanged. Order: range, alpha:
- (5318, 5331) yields 5329.33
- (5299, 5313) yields 5299.96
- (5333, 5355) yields 5341.62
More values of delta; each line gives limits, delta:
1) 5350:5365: 99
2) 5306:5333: 178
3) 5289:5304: 96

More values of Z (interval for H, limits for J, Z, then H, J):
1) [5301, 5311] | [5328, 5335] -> -1.7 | 16.8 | 15.0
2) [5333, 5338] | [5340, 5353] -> 0.4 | 15.2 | 15.7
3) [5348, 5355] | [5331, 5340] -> -1.2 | 16.3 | 15.1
